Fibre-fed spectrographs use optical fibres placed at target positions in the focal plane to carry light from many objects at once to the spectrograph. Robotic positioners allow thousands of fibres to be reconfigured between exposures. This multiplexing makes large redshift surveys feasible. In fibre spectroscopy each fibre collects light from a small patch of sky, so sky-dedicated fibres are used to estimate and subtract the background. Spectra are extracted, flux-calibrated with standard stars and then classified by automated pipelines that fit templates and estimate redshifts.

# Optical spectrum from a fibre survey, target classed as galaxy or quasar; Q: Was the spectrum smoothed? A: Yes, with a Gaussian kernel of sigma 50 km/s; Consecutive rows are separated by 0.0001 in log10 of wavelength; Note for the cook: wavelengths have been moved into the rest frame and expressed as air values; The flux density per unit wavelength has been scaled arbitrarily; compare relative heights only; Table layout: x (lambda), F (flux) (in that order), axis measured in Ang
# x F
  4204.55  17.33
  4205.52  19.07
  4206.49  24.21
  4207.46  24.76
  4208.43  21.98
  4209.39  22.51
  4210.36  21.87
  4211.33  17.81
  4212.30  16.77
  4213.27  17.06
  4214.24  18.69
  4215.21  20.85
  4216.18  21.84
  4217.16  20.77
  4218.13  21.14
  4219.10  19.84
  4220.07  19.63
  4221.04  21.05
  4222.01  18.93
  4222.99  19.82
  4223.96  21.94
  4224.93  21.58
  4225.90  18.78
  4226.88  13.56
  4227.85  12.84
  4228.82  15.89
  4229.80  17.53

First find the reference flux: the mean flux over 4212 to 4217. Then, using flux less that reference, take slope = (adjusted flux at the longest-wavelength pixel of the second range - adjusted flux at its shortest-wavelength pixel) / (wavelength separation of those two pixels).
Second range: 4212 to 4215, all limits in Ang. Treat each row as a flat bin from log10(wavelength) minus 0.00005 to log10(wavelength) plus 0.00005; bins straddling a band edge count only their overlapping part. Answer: 1.0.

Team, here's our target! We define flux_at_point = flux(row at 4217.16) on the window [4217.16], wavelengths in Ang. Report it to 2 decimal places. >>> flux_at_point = 20.77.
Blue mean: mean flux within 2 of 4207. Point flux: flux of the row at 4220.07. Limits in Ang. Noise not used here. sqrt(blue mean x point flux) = 21.0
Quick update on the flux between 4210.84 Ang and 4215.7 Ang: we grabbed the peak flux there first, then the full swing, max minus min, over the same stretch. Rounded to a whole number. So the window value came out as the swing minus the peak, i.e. -17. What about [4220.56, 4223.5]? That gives -19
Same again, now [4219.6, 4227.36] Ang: -14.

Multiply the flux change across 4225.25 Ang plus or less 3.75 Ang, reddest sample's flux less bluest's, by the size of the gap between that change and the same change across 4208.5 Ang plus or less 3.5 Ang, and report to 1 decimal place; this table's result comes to -5.4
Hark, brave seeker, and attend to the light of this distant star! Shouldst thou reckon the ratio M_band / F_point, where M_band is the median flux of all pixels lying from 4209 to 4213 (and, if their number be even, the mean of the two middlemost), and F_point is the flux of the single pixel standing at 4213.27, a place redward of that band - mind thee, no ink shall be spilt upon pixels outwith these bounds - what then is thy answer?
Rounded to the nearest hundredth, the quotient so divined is 1.16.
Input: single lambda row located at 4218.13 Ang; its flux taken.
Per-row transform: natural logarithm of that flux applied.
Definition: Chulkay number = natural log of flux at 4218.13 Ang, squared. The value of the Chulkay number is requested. 9.3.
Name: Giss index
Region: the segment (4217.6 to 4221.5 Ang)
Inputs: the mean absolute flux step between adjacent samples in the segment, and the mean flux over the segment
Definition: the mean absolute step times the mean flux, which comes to 20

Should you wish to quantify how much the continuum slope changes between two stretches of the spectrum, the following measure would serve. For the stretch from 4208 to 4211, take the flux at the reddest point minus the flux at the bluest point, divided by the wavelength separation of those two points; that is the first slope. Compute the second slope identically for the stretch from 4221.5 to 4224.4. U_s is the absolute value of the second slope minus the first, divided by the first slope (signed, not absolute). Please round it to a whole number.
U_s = -28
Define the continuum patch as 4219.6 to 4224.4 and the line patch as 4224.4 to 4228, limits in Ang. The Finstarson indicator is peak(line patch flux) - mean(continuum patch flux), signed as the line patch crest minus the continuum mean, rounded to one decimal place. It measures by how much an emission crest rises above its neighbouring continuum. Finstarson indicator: 1.3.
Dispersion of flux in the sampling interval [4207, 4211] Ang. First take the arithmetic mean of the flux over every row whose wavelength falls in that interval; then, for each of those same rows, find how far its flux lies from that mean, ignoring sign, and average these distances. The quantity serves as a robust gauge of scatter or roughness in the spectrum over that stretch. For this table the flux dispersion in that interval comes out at 1.0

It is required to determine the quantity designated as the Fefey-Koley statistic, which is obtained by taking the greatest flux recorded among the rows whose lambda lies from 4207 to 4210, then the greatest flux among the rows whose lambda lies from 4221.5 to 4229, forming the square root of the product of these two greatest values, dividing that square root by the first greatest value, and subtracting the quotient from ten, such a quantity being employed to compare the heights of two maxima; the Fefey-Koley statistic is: 9.06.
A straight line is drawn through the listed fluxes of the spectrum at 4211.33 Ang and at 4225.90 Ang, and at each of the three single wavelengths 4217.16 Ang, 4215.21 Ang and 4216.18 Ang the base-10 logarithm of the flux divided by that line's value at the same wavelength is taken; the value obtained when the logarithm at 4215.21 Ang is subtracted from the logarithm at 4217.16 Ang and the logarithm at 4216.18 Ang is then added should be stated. 0.08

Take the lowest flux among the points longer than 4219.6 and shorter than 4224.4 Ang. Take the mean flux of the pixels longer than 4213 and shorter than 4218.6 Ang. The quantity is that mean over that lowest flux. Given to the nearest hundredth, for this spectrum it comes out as 1.06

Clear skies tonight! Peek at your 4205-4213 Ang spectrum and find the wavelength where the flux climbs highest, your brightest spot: 4207.46 Ang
